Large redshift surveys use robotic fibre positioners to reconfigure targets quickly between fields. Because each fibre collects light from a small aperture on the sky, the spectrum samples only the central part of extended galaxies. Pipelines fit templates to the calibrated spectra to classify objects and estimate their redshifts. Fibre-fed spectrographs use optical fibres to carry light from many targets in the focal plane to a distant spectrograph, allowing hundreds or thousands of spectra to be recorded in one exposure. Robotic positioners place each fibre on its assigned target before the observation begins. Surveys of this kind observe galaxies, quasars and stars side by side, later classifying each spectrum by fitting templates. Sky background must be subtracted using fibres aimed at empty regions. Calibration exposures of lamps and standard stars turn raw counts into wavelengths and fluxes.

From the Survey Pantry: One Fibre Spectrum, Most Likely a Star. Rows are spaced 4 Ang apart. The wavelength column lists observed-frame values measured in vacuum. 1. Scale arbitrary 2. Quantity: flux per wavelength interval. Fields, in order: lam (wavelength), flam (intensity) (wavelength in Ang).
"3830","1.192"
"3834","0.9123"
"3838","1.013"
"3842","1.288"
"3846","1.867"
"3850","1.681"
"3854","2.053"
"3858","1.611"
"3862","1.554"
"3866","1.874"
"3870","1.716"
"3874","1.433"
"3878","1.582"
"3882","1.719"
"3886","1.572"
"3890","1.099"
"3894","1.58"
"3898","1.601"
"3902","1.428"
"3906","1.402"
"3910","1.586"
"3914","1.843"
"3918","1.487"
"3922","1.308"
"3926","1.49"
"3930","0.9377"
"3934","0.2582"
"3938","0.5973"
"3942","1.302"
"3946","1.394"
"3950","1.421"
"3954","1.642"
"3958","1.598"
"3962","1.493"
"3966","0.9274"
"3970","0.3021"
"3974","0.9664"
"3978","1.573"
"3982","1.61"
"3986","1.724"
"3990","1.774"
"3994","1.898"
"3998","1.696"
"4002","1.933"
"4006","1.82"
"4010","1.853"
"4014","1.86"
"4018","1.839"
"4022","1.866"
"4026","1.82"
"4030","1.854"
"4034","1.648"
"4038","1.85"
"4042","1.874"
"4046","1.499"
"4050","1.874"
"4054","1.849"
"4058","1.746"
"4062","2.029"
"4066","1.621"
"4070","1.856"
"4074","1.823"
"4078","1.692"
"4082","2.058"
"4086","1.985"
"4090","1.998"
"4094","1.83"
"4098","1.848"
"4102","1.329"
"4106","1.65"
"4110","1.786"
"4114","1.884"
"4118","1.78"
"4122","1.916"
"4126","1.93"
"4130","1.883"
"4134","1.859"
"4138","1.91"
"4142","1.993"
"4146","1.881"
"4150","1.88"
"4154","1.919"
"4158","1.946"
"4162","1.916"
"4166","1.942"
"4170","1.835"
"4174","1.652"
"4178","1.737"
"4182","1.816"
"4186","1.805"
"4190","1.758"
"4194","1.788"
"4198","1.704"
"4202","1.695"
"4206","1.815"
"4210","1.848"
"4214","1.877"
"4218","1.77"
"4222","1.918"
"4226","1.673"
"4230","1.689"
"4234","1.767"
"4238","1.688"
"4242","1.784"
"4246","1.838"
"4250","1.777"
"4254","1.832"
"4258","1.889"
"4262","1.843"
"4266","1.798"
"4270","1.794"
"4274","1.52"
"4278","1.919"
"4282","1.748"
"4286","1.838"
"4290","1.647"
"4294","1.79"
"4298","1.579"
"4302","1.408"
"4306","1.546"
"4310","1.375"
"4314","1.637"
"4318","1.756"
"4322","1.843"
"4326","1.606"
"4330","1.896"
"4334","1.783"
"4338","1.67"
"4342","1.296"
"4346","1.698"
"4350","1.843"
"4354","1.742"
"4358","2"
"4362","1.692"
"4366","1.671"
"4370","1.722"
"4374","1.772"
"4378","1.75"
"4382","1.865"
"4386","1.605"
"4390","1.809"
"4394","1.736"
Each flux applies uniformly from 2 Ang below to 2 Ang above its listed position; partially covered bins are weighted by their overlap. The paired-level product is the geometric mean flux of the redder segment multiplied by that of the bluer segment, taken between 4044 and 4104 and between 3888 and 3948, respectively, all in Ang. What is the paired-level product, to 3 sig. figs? 2.12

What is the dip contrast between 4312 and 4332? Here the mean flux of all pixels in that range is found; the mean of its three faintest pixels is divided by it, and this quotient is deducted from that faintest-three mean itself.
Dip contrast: 0.71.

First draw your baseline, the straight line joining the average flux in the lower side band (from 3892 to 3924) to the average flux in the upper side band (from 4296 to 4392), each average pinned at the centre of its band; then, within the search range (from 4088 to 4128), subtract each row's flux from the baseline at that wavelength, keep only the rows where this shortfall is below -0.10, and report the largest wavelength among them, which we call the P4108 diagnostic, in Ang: 4126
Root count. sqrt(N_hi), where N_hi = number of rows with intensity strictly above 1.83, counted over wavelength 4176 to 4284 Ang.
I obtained 2.8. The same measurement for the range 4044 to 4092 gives 2.6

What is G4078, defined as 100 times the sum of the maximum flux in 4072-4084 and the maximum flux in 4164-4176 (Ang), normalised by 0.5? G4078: 800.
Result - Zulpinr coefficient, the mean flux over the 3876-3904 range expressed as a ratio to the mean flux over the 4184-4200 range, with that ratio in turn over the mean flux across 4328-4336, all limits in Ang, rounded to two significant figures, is 0.47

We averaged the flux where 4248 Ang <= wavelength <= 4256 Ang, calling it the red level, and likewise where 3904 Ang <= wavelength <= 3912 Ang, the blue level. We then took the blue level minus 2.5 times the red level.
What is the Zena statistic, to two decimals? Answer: -3.02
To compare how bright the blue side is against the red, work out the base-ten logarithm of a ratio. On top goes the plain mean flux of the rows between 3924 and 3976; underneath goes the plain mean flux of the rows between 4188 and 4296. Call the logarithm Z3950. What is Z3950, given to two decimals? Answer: -0.21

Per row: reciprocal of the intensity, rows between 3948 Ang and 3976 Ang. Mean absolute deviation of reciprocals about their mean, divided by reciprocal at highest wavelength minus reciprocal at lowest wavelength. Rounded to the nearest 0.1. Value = 1.9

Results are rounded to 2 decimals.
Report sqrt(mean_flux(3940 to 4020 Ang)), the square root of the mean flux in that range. 1.24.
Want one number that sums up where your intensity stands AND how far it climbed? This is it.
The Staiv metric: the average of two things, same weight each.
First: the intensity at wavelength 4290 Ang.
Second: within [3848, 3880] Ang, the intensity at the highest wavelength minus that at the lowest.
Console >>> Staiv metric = 0.8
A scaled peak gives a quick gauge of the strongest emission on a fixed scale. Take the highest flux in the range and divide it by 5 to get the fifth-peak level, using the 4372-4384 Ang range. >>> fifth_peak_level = 0.373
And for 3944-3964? 0.328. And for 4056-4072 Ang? 0.406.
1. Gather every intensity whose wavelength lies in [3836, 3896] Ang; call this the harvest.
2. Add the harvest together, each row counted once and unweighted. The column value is 23.6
